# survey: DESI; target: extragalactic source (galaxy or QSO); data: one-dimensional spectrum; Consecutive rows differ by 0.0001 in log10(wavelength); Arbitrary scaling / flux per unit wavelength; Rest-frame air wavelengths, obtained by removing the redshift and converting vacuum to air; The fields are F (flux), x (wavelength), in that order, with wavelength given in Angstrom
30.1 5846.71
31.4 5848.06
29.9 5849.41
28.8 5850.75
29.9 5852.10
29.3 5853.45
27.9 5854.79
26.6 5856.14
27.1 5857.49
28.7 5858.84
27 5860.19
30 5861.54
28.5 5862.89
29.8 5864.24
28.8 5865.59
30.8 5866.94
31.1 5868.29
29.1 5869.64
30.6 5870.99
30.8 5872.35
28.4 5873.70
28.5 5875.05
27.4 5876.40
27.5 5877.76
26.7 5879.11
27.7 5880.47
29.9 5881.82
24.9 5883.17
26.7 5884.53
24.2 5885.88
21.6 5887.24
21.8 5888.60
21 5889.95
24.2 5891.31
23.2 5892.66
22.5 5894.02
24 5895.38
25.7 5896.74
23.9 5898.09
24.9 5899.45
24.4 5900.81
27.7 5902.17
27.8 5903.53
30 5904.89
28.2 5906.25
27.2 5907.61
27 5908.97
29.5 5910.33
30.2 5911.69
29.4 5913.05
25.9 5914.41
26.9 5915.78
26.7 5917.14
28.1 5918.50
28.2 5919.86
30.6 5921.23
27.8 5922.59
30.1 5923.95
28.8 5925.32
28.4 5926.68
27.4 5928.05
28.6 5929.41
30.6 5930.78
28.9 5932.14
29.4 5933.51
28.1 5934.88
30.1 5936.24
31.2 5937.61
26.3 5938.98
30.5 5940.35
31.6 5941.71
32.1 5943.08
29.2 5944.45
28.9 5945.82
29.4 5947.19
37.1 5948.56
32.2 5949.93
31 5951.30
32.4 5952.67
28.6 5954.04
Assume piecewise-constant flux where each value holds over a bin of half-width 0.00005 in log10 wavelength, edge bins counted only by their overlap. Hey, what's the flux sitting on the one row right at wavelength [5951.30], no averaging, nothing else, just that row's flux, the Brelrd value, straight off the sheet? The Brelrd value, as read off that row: 31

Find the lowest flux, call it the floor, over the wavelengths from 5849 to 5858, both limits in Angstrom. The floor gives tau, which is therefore 26.6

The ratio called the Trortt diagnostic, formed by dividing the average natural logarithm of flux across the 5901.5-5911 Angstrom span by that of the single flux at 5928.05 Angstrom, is 1.01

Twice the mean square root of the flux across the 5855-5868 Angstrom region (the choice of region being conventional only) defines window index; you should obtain 10.7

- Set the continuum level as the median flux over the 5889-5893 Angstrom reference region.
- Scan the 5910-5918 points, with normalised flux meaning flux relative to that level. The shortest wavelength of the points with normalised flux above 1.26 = 5910.33 Angstrom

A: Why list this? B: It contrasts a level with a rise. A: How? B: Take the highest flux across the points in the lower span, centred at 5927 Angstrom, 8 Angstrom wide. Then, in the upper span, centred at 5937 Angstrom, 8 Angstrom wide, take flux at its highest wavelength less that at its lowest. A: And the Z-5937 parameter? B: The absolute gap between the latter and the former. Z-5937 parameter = 29.5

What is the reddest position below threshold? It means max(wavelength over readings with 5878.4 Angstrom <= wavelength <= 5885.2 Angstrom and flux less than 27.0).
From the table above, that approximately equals 5884.53 Angstrom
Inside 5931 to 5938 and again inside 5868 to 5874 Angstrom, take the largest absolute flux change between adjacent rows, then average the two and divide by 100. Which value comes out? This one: 0.022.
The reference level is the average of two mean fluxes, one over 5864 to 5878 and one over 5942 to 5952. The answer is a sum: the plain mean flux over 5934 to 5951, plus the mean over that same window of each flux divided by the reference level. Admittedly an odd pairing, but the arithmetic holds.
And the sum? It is 31.6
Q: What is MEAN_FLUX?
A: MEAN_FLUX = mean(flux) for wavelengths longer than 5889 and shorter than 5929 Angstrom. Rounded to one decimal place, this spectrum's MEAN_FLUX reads 26.9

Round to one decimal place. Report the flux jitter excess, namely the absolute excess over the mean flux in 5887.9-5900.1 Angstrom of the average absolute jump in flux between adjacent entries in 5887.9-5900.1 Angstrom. 22.0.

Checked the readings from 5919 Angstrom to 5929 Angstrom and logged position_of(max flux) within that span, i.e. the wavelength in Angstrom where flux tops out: 5921.23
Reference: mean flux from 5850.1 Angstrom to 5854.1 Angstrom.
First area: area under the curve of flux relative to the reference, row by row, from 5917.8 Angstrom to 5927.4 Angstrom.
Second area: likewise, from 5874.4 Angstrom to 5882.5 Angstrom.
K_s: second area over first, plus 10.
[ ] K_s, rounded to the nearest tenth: 10.8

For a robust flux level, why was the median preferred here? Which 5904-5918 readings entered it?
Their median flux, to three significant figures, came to 27.7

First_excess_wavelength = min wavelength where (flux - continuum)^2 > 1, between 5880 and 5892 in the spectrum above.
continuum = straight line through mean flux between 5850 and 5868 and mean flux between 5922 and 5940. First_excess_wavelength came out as 5880.47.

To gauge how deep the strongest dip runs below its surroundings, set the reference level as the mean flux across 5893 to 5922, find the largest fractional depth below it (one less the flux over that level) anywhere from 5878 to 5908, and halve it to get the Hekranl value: 0.11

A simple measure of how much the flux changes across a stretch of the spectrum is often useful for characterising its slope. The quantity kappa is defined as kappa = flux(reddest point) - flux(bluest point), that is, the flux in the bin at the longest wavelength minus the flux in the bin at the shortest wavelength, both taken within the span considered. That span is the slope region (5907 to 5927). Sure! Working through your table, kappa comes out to 1.2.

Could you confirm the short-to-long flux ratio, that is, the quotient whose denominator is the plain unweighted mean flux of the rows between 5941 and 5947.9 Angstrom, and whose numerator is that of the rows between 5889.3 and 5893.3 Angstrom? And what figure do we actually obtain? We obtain 0.75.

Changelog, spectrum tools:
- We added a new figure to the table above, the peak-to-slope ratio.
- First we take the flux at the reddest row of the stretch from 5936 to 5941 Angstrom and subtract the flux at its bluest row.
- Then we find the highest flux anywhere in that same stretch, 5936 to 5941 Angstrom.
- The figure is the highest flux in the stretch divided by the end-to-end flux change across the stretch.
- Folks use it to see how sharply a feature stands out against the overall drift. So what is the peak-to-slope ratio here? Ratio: 78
